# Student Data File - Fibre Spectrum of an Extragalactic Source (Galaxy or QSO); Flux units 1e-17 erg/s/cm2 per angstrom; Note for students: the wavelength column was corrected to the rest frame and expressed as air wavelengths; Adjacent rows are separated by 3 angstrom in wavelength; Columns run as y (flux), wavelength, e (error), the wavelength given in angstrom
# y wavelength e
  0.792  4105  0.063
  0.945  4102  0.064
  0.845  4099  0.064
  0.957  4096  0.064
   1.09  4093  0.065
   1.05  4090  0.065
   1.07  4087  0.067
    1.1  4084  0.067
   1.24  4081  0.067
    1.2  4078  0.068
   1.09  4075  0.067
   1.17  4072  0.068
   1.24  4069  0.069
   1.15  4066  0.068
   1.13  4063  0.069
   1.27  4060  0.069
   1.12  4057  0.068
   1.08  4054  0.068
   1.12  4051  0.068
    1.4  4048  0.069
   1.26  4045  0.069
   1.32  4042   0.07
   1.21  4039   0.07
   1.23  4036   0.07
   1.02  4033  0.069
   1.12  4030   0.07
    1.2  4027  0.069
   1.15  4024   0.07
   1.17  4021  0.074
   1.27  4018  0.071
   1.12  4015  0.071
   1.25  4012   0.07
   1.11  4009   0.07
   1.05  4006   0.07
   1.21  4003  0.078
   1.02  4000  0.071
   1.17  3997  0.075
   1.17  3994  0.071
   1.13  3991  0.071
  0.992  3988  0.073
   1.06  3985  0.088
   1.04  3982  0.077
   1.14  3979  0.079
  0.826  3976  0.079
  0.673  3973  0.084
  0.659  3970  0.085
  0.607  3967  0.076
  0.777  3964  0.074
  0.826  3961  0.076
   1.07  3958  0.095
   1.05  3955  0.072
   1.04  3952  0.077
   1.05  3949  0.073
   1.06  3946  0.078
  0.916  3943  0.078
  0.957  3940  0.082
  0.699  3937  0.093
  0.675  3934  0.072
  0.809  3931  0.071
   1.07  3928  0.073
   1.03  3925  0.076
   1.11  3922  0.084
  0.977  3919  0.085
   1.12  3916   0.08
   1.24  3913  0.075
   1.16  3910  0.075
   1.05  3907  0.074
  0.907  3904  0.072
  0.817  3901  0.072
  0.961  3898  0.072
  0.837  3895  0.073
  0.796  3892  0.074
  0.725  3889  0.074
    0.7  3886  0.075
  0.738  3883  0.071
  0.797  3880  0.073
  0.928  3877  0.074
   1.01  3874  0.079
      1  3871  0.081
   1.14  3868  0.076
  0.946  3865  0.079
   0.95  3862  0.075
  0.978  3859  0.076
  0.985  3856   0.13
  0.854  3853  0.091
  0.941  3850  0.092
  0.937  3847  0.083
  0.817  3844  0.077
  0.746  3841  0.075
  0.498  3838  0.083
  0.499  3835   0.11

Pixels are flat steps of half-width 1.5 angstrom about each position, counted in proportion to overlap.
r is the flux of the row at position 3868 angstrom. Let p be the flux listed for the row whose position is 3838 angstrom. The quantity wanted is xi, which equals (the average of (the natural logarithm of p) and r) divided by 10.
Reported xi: 0.022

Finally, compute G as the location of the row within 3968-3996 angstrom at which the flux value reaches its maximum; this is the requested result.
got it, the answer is 3994 angstrom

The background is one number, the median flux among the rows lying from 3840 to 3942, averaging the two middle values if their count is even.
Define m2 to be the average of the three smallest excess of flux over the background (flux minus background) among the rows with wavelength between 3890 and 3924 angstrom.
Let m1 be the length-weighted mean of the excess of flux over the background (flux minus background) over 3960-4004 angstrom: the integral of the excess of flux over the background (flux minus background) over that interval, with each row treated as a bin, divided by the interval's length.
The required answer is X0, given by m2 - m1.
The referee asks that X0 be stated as -0.14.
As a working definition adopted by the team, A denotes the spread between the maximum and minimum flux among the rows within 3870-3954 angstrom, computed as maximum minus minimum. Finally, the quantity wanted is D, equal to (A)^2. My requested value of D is 0.32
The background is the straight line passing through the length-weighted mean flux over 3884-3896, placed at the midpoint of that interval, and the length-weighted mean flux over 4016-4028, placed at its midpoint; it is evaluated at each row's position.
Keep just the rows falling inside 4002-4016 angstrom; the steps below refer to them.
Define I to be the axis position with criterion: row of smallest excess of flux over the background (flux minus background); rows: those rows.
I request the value 4006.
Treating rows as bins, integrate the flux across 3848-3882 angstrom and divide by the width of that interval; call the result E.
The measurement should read 0.95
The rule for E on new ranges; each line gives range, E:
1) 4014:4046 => 1.19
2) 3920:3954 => 0.95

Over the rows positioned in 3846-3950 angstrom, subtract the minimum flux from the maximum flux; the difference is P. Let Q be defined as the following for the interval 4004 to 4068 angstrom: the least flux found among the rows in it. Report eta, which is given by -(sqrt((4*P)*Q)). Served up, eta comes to -1.5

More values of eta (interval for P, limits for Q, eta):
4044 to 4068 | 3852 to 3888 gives -0.9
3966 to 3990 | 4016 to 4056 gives -1.5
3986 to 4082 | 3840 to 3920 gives -1.1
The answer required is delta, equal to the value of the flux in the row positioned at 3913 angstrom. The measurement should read 1.24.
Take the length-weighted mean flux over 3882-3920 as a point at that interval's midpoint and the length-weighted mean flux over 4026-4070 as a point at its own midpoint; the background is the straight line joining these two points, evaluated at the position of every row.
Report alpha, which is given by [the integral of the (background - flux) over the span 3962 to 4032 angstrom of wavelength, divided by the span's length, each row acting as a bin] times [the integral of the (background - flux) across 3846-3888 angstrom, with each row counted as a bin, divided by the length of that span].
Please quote -0.0032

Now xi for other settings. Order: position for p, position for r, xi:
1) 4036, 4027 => 0.070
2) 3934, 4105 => 0.020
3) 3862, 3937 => 0.032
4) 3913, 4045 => 0.074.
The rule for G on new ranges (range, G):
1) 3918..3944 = 3922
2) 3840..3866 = 3856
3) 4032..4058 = 4048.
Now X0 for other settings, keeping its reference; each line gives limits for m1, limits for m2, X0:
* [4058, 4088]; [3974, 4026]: -0.22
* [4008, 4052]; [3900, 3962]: -0.47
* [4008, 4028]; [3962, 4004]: -0.54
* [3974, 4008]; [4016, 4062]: 0.01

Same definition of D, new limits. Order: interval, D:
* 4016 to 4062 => 0.14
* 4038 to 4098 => 0.20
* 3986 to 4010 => 0.05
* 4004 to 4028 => 0.05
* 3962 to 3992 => 0.28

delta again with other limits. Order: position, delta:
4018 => 1.27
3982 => 1.04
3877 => 0.928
